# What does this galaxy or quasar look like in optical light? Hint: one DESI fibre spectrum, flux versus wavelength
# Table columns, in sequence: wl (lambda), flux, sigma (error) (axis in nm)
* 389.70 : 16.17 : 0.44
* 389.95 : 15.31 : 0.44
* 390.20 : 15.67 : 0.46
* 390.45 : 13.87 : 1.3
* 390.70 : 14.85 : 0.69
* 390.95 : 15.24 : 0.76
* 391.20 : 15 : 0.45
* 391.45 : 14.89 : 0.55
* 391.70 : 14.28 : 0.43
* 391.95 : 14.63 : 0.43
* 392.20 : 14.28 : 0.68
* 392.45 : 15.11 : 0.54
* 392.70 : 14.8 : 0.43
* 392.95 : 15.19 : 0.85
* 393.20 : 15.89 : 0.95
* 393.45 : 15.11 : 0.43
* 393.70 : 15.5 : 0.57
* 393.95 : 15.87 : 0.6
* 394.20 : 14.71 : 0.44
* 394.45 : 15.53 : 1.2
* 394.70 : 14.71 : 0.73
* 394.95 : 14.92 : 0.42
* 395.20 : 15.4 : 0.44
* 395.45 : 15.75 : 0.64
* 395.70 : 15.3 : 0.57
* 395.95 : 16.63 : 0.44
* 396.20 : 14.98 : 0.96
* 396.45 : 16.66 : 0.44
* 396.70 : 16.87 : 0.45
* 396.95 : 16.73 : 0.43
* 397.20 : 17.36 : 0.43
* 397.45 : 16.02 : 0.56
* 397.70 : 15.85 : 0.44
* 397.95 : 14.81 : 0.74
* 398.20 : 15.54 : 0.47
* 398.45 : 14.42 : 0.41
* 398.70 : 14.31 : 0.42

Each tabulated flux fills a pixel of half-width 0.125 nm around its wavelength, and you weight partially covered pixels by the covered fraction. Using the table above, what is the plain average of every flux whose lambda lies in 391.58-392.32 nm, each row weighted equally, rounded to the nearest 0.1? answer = 14.4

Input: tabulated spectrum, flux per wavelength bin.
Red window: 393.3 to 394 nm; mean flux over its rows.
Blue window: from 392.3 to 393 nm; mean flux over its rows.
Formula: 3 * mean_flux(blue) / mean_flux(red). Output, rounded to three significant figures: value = 2.91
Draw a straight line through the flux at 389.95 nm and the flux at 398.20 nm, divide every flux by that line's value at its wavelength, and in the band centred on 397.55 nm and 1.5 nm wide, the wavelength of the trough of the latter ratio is 397.95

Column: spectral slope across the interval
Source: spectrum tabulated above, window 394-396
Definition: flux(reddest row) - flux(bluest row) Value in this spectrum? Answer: 1.9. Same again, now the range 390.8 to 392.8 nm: -0.4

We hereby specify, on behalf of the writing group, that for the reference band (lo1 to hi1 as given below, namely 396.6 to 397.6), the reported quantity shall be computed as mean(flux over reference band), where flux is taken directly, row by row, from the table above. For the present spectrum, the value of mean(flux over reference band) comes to 16.7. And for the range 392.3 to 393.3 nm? 15.2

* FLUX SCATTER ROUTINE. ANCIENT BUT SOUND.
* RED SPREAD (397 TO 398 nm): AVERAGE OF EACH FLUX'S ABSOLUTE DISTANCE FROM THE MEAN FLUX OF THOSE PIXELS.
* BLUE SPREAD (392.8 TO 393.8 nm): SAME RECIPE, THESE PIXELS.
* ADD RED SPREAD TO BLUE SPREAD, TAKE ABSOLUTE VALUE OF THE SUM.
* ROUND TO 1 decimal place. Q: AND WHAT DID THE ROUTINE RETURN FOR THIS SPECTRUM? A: 1.0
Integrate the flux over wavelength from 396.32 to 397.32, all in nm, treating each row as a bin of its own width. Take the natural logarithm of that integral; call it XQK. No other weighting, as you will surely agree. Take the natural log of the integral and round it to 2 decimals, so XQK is 2.83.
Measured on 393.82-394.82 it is 2.72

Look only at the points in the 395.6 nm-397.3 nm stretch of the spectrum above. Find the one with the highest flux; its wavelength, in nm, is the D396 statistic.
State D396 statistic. 397.20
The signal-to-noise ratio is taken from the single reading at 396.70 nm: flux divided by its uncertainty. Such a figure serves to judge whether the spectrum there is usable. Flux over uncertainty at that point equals 37.5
